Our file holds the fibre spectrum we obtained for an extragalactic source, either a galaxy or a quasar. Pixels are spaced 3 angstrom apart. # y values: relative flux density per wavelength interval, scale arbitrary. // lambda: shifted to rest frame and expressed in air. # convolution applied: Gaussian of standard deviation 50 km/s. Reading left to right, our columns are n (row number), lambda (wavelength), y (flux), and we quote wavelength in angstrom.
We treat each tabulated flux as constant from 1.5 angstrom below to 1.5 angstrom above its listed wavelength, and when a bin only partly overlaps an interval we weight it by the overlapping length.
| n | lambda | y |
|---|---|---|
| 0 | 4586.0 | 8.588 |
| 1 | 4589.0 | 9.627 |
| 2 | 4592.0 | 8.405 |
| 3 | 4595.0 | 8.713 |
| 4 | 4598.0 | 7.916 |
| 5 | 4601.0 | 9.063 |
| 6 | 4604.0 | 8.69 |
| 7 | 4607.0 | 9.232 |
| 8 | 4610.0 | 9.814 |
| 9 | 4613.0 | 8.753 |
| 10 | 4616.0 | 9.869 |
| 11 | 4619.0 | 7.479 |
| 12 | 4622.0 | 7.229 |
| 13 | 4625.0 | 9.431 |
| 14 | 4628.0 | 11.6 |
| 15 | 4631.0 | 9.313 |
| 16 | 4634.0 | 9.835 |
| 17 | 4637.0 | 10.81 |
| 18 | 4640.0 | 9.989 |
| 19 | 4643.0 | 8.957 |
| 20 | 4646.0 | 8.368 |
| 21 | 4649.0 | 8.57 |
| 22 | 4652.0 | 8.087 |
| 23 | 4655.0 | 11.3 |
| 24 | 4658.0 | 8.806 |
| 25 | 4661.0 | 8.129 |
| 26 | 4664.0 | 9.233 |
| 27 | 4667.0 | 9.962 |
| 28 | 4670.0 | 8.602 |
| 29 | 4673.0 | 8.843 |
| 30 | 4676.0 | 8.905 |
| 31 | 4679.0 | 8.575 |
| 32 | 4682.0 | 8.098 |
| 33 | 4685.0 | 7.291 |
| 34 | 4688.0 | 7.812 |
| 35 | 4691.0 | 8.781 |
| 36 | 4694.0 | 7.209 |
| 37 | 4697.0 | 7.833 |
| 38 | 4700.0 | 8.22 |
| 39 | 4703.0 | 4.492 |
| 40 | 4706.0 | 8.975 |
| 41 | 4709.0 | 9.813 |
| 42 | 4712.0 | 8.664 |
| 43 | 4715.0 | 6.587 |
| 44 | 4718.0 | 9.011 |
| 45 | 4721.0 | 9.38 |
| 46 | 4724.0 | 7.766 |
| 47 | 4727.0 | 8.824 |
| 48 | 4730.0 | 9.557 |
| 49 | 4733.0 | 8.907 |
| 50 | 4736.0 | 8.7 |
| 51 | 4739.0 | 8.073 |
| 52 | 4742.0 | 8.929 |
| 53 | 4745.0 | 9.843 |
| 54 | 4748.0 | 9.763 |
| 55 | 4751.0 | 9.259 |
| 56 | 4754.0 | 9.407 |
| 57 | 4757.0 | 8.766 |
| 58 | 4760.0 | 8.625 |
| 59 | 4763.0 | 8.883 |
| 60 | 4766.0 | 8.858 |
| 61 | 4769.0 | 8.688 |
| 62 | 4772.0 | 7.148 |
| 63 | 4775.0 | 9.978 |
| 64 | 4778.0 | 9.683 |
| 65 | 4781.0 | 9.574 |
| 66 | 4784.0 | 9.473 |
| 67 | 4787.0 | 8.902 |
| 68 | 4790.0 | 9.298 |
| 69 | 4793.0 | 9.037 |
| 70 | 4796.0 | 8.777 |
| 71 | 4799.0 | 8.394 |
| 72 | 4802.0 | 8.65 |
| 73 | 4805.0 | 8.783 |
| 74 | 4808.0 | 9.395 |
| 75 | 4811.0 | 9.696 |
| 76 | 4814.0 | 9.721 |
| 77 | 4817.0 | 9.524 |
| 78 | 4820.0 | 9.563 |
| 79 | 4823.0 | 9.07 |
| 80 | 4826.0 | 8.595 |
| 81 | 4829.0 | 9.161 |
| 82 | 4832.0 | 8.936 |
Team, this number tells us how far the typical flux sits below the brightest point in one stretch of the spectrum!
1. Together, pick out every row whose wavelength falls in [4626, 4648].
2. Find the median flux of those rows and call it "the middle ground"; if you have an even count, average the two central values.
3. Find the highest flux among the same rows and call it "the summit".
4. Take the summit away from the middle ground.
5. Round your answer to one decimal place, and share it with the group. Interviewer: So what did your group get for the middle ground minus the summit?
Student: -1.8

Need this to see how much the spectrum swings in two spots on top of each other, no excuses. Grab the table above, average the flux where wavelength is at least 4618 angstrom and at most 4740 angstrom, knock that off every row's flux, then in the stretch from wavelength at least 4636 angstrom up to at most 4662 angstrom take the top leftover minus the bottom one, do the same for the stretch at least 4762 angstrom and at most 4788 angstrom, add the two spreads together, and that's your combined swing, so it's 6.0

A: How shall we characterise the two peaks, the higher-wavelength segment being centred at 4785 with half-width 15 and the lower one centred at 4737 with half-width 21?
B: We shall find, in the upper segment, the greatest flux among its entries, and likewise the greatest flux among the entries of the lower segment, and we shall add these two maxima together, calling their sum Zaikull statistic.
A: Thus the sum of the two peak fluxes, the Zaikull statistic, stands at 19.8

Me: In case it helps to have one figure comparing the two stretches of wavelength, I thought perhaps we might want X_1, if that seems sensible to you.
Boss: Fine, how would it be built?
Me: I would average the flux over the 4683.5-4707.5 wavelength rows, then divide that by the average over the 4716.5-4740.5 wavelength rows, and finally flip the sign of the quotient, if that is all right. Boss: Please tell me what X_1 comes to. -0.86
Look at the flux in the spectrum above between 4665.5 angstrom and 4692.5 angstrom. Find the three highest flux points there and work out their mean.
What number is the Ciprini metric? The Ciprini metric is 9.2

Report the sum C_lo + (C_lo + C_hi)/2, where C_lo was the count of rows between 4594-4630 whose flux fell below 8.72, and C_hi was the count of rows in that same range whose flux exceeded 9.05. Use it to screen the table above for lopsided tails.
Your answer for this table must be 10.5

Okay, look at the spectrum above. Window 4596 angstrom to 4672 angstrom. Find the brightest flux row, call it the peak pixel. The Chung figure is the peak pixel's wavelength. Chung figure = 4628.0 angstrom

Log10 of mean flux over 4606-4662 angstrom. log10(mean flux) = 0.966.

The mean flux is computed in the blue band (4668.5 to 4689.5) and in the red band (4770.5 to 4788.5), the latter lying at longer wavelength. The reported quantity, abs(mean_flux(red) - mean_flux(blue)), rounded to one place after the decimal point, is 0.8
